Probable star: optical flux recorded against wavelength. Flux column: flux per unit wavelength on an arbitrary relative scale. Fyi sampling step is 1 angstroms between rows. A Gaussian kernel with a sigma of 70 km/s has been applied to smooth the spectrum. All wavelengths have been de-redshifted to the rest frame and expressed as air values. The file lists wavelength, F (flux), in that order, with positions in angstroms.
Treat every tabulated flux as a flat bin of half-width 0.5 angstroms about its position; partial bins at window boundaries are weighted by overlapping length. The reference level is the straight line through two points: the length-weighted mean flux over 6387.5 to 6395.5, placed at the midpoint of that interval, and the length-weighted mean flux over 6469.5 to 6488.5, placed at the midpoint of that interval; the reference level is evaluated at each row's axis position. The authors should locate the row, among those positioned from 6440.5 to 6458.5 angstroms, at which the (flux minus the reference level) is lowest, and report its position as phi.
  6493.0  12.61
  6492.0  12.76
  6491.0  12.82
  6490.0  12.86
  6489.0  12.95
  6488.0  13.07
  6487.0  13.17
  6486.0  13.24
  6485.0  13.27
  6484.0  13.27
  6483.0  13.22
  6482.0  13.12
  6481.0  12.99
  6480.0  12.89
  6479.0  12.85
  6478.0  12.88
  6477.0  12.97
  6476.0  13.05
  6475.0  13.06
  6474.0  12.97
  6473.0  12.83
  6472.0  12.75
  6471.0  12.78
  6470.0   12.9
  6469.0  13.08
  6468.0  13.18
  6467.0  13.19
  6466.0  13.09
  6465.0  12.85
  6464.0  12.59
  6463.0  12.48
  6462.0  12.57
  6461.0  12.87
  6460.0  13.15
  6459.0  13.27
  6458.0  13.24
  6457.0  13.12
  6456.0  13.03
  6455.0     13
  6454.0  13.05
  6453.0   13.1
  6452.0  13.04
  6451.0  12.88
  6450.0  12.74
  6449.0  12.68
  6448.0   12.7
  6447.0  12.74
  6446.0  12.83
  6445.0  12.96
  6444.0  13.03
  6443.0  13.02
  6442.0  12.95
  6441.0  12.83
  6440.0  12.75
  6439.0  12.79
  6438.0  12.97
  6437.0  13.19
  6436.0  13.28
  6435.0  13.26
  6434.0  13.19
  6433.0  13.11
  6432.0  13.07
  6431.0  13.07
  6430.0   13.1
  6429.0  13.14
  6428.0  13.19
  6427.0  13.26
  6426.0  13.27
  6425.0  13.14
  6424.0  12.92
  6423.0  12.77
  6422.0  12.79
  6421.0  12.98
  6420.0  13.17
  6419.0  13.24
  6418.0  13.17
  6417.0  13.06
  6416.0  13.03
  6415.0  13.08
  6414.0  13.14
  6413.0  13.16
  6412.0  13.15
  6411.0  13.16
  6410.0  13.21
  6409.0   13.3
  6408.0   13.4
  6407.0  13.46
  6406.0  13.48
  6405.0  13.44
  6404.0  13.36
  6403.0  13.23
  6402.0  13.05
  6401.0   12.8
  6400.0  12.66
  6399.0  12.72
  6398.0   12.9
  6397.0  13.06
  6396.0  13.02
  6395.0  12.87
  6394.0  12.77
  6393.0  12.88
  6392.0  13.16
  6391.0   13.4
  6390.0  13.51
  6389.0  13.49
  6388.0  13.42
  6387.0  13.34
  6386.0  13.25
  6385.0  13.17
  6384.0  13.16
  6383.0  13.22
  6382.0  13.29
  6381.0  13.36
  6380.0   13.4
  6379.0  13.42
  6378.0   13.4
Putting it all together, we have 6449.0 angstroms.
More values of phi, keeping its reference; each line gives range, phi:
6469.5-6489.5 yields 6472.0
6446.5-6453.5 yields 6449.0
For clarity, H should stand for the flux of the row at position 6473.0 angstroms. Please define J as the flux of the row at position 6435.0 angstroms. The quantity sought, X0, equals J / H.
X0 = 1.03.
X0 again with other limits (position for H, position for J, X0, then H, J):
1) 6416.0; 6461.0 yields 0.99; 13.03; 12.87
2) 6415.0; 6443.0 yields 1.00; 13.08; 13.02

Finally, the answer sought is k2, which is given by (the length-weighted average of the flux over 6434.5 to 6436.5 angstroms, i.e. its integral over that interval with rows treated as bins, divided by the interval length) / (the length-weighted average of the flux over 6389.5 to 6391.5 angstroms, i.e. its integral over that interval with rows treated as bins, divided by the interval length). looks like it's 0.99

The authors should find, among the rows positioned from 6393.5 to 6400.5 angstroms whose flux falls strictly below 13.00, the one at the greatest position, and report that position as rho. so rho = 6400.0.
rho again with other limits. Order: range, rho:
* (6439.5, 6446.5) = 6446.0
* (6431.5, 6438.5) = 6438.0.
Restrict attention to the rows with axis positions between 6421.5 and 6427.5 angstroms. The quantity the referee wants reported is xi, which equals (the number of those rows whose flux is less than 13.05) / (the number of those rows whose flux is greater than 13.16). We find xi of 1.5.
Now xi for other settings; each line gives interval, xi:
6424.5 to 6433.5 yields 0.0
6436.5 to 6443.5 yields 6.0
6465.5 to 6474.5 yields 2.5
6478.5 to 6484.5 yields 1.5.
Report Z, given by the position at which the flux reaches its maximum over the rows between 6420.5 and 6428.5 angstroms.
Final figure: 6426.0 angstroms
